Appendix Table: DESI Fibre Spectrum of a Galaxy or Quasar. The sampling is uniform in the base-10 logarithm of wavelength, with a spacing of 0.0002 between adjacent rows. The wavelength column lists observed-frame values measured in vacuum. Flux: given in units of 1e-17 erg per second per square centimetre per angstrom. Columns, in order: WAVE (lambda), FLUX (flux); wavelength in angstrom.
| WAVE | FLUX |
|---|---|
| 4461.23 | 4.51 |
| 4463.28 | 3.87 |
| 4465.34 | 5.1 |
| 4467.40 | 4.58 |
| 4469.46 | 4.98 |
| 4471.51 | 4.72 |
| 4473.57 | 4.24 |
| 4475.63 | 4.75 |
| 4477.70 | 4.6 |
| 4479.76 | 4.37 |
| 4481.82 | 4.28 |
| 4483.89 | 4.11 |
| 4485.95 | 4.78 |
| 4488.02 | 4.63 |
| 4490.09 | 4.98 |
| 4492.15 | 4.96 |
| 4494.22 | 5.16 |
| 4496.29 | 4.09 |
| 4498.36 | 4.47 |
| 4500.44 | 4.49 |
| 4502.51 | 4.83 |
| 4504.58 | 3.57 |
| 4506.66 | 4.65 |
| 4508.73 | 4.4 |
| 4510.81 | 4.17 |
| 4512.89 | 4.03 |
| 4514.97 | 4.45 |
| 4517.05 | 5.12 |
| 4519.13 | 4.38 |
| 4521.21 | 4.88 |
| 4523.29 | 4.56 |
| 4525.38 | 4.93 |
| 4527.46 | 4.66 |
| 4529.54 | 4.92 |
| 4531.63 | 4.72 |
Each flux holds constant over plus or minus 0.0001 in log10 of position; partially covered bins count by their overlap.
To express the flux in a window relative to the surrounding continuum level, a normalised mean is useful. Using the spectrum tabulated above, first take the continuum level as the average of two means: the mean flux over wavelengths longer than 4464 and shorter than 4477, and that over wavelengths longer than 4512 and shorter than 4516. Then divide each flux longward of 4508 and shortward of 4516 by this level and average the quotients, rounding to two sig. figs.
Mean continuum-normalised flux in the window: 0.95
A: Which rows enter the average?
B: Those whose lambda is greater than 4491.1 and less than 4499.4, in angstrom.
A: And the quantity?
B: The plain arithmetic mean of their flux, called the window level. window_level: 4.67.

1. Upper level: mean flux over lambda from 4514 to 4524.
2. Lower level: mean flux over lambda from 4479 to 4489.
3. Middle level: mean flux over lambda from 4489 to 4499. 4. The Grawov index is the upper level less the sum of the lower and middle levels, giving -4.49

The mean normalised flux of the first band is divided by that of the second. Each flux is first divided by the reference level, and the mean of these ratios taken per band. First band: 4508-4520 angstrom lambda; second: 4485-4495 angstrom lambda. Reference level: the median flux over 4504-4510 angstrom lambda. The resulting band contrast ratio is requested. 0.90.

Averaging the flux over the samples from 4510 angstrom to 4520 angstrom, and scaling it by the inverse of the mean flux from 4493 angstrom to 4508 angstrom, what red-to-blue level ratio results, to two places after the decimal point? 0.99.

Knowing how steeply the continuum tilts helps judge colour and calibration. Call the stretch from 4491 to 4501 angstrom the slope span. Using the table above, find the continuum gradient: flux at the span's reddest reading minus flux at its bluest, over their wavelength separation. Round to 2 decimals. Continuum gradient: -0.06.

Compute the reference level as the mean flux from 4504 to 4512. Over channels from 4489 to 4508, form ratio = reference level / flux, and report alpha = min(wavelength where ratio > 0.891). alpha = 4496.29 angstrom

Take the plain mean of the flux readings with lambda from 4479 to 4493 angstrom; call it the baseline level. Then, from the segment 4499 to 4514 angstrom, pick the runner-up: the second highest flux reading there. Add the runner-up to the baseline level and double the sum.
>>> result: 18.5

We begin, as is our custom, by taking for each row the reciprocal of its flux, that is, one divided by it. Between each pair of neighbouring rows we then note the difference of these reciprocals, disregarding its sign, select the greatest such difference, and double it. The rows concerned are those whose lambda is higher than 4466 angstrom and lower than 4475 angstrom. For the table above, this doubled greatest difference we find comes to 0.05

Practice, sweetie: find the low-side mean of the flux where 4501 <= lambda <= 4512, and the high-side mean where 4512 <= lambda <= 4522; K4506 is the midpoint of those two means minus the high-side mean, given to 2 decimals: -0.12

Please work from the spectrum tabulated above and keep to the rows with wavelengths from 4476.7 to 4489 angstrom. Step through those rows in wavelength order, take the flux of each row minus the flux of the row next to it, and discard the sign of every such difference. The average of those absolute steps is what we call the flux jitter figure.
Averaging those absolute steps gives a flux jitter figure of 0.26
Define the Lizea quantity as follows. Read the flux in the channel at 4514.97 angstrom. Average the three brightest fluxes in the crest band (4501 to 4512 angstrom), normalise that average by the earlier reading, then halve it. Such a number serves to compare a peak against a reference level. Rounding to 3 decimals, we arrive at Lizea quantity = 0.520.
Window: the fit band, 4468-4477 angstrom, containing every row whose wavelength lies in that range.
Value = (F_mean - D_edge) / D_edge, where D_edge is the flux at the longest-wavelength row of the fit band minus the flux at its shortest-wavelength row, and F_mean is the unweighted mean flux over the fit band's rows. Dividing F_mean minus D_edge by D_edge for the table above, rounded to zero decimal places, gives -21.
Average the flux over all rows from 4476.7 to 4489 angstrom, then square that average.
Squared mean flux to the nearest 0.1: 19.9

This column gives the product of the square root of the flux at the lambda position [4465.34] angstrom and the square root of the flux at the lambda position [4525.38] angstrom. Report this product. 5.01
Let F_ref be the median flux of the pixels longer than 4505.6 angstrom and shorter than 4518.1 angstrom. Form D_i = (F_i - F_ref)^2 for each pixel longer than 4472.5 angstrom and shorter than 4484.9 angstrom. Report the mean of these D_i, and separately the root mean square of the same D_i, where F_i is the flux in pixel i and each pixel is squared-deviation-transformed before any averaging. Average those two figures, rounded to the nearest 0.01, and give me 0.06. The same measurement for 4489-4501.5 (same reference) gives 0.25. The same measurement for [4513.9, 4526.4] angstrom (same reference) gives 0.20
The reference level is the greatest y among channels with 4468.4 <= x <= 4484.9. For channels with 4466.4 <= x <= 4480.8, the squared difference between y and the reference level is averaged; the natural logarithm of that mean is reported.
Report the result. -1.6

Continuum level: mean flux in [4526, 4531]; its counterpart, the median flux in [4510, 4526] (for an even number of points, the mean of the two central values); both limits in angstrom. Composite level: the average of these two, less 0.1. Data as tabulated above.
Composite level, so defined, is 4.55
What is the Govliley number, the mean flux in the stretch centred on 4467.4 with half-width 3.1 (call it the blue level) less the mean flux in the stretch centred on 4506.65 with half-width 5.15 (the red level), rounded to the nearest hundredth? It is 0.56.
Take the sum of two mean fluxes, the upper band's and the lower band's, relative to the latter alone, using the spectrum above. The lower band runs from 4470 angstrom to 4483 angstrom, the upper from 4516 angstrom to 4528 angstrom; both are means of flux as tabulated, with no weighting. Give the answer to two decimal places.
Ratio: 2.06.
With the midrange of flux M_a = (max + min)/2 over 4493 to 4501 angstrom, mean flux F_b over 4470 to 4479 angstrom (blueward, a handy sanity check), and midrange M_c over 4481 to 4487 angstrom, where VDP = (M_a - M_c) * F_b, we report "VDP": 0.8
